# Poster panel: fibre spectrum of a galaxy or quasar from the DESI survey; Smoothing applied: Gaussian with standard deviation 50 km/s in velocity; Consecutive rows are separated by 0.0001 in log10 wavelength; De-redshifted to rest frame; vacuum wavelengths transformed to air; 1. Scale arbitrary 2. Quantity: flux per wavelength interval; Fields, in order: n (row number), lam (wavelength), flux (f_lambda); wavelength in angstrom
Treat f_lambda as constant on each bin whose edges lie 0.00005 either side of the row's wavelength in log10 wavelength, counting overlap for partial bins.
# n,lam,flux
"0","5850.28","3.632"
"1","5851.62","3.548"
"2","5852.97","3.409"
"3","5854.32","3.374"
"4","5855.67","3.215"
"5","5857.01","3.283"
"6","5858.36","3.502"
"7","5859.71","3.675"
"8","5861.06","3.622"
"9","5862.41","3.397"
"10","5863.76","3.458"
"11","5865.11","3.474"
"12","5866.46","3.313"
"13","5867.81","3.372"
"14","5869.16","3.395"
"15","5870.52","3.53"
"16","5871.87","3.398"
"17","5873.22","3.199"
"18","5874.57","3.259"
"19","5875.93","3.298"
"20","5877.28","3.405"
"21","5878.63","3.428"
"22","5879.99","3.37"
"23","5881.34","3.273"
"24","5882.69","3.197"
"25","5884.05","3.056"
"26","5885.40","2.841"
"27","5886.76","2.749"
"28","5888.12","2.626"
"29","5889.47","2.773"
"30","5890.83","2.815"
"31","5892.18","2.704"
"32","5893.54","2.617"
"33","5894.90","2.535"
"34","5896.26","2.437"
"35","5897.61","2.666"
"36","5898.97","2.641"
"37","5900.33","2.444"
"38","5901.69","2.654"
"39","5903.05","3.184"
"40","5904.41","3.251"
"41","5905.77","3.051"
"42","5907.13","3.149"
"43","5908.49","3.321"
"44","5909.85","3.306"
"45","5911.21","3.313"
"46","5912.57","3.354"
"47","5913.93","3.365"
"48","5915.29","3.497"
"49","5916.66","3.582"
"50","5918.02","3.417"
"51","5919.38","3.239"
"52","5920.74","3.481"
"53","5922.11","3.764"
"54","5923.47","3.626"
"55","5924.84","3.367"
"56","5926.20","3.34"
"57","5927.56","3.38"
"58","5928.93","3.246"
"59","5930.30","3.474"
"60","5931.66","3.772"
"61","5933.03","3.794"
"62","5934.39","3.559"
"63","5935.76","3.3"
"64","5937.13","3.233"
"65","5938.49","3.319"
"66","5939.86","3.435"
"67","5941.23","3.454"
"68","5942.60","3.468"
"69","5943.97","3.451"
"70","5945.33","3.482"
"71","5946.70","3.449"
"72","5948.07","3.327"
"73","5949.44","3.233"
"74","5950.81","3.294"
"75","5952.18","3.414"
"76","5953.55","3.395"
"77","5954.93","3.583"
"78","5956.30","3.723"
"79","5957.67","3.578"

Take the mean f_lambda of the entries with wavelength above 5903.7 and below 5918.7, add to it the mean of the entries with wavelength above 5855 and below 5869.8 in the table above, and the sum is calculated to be 6.76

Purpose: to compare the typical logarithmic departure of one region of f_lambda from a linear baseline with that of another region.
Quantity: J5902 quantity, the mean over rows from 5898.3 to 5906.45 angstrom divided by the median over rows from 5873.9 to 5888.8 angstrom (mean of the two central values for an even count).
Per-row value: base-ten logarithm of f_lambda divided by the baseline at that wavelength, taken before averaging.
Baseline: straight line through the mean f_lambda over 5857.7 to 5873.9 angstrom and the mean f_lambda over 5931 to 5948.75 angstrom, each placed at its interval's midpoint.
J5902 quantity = 3.40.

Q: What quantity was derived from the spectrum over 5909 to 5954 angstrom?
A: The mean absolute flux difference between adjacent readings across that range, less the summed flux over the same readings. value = -113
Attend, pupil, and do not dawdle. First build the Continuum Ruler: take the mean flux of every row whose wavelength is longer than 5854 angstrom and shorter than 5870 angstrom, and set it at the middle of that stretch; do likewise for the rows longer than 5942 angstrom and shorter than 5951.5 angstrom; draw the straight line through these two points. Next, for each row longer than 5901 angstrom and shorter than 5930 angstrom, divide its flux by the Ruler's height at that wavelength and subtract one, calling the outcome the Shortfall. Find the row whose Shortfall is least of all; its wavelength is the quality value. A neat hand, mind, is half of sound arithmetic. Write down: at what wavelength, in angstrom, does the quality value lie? 5901.69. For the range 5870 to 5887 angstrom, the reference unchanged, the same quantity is 5886.76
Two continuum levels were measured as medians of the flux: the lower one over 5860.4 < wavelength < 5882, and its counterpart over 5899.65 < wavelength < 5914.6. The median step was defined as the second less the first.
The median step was -0.1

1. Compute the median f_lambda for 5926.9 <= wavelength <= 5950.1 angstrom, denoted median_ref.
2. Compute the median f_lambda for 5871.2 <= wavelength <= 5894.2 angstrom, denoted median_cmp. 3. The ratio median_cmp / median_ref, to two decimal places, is 0.93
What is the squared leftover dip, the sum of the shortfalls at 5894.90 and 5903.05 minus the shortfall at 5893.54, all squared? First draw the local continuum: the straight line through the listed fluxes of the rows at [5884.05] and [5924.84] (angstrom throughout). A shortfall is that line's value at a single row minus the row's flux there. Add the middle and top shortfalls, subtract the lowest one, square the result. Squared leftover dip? 0.01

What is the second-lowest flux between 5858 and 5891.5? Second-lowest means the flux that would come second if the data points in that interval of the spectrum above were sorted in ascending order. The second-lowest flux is 2.749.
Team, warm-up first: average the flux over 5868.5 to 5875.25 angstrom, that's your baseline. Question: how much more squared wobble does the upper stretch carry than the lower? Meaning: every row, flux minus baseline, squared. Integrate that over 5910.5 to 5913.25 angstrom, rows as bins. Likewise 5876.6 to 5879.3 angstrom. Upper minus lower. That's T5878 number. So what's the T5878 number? -0.01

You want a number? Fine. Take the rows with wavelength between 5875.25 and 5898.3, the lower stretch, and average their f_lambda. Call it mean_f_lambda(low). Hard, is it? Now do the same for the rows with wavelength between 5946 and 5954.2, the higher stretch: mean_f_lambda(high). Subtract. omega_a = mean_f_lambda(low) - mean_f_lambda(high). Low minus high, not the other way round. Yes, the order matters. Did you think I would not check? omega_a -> -0.42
